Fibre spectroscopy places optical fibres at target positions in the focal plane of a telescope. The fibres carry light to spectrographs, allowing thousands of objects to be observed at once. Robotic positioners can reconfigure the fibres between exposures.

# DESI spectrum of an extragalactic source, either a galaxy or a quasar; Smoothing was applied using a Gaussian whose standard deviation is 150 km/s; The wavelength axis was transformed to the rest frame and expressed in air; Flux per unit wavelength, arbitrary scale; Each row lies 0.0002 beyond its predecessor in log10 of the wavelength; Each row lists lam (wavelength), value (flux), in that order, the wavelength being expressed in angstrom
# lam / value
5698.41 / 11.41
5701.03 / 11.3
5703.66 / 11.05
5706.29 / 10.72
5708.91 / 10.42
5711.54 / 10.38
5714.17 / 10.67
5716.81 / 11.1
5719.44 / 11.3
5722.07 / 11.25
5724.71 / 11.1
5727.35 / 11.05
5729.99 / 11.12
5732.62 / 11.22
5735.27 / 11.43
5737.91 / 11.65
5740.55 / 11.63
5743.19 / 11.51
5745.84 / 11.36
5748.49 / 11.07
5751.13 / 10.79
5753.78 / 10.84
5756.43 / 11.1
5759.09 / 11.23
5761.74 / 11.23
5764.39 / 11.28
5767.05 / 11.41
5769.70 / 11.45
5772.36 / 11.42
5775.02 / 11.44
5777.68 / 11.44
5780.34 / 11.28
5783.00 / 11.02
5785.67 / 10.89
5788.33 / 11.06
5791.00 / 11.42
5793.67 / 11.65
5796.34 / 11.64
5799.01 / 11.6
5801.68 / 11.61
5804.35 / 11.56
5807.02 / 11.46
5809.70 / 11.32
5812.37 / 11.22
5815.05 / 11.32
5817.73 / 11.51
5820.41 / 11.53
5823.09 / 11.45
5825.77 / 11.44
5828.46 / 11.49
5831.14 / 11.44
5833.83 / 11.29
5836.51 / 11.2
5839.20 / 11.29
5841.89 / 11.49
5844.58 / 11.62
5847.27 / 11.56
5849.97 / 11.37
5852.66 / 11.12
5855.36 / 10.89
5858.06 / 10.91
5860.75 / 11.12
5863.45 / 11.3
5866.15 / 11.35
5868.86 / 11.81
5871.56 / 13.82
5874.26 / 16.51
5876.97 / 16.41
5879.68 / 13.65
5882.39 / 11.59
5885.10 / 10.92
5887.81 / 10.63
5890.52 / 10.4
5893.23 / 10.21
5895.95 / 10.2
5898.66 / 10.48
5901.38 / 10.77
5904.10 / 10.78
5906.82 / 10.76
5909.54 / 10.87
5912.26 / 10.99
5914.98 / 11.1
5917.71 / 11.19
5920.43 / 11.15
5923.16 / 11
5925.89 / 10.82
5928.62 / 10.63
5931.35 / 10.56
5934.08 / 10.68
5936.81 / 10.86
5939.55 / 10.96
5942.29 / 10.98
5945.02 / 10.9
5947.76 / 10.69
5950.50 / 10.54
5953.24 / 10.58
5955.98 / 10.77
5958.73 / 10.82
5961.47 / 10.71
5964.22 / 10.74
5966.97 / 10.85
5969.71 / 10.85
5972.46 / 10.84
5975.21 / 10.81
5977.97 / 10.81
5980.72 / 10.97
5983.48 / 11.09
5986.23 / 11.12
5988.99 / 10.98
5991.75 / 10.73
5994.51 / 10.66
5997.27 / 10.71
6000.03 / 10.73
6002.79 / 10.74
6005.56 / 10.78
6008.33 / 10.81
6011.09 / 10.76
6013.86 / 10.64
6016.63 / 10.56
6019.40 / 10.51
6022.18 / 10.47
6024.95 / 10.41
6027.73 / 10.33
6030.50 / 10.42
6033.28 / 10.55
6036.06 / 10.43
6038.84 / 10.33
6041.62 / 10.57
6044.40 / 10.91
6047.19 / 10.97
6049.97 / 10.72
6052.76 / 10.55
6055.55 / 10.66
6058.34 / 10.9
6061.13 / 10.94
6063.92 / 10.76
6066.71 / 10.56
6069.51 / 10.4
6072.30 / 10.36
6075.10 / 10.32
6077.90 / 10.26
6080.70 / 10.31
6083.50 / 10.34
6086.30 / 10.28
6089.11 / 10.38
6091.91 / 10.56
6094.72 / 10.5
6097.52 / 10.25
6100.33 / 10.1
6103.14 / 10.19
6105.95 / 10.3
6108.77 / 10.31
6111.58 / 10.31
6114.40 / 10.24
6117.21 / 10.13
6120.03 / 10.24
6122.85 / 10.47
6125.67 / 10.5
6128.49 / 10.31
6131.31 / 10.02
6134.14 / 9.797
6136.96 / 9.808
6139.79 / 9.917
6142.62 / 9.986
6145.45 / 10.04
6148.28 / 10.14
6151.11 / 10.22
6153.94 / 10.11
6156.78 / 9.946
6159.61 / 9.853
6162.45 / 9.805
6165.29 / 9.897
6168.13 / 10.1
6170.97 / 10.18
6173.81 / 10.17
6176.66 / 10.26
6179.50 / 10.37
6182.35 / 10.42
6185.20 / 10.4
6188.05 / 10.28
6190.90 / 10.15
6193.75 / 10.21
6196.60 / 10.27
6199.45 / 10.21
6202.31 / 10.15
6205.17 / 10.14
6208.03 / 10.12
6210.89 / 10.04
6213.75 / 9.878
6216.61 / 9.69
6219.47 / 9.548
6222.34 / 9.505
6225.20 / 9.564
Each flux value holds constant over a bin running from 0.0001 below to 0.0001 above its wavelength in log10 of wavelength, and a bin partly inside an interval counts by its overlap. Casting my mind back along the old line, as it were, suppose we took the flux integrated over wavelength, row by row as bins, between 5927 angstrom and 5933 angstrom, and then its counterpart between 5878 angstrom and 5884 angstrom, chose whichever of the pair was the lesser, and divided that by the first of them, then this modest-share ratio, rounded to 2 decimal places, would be 1.00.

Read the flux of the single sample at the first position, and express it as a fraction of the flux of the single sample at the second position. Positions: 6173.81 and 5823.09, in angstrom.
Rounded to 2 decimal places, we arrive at 0.89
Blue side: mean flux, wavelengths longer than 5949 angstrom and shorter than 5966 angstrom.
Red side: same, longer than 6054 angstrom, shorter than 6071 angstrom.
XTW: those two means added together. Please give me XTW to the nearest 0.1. 21.4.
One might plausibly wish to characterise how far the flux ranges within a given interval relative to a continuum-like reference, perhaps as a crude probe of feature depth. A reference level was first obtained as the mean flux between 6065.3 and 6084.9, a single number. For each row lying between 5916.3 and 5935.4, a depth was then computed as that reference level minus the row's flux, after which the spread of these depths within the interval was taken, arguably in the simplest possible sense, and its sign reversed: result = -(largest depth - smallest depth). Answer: -0.63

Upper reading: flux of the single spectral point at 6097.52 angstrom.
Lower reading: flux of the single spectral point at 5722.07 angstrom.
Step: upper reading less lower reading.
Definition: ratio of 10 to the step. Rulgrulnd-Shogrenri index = -10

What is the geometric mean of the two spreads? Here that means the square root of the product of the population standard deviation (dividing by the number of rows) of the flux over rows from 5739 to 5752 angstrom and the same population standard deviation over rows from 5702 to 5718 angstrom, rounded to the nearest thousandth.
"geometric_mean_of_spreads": 0.291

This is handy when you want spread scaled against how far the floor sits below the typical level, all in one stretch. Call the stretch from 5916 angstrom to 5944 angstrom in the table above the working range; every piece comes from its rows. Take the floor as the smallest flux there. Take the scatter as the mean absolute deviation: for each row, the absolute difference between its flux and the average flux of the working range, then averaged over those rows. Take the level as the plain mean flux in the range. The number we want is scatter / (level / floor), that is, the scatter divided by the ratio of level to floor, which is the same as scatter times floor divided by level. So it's 0.17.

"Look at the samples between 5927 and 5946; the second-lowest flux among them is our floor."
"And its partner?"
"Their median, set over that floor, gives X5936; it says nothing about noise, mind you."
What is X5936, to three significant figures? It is 1.02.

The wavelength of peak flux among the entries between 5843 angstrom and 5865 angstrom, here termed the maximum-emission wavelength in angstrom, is 5844.58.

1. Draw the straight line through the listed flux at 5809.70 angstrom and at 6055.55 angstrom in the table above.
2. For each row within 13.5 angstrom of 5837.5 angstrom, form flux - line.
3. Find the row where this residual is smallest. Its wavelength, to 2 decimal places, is 5836.51 angstrom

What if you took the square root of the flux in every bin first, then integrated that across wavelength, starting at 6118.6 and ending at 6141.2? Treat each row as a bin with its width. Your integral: 71.9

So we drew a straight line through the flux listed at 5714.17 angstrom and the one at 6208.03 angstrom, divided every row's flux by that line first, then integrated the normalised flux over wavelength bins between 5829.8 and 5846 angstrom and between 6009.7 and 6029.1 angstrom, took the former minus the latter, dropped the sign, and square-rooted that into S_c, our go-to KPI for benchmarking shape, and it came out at 1.5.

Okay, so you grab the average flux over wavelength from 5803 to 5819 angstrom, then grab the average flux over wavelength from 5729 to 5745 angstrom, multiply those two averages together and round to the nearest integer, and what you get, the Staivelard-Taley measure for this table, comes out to 130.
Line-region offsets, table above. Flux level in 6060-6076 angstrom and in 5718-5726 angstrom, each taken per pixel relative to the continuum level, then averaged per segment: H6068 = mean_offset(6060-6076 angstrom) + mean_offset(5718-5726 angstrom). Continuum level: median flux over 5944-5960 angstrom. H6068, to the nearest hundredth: 0.31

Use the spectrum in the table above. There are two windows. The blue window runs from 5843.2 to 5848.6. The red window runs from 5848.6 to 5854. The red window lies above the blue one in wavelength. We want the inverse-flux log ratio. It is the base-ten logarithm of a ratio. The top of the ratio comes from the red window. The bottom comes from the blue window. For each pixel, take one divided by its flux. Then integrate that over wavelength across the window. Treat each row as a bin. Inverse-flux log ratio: 0.01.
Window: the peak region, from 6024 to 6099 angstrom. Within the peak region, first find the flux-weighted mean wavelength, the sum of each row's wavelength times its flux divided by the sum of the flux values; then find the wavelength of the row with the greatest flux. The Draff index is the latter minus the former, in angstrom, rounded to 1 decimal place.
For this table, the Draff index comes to -13.9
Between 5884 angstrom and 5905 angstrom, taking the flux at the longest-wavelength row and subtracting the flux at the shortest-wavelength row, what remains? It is -0.14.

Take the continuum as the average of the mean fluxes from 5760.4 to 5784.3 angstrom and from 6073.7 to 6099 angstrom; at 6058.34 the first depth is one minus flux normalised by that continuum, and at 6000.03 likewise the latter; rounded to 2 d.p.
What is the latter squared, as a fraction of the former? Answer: -0.02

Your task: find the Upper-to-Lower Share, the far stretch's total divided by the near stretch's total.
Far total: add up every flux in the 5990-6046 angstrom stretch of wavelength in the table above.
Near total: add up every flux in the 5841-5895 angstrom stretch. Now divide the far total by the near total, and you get 0.89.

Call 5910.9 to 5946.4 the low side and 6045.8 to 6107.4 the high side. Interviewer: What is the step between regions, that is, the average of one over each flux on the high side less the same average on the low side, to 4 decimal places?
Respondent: 0.0038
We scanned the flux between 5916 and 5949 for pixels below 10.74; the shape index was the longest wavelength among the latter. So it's 5947.76 angstrom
